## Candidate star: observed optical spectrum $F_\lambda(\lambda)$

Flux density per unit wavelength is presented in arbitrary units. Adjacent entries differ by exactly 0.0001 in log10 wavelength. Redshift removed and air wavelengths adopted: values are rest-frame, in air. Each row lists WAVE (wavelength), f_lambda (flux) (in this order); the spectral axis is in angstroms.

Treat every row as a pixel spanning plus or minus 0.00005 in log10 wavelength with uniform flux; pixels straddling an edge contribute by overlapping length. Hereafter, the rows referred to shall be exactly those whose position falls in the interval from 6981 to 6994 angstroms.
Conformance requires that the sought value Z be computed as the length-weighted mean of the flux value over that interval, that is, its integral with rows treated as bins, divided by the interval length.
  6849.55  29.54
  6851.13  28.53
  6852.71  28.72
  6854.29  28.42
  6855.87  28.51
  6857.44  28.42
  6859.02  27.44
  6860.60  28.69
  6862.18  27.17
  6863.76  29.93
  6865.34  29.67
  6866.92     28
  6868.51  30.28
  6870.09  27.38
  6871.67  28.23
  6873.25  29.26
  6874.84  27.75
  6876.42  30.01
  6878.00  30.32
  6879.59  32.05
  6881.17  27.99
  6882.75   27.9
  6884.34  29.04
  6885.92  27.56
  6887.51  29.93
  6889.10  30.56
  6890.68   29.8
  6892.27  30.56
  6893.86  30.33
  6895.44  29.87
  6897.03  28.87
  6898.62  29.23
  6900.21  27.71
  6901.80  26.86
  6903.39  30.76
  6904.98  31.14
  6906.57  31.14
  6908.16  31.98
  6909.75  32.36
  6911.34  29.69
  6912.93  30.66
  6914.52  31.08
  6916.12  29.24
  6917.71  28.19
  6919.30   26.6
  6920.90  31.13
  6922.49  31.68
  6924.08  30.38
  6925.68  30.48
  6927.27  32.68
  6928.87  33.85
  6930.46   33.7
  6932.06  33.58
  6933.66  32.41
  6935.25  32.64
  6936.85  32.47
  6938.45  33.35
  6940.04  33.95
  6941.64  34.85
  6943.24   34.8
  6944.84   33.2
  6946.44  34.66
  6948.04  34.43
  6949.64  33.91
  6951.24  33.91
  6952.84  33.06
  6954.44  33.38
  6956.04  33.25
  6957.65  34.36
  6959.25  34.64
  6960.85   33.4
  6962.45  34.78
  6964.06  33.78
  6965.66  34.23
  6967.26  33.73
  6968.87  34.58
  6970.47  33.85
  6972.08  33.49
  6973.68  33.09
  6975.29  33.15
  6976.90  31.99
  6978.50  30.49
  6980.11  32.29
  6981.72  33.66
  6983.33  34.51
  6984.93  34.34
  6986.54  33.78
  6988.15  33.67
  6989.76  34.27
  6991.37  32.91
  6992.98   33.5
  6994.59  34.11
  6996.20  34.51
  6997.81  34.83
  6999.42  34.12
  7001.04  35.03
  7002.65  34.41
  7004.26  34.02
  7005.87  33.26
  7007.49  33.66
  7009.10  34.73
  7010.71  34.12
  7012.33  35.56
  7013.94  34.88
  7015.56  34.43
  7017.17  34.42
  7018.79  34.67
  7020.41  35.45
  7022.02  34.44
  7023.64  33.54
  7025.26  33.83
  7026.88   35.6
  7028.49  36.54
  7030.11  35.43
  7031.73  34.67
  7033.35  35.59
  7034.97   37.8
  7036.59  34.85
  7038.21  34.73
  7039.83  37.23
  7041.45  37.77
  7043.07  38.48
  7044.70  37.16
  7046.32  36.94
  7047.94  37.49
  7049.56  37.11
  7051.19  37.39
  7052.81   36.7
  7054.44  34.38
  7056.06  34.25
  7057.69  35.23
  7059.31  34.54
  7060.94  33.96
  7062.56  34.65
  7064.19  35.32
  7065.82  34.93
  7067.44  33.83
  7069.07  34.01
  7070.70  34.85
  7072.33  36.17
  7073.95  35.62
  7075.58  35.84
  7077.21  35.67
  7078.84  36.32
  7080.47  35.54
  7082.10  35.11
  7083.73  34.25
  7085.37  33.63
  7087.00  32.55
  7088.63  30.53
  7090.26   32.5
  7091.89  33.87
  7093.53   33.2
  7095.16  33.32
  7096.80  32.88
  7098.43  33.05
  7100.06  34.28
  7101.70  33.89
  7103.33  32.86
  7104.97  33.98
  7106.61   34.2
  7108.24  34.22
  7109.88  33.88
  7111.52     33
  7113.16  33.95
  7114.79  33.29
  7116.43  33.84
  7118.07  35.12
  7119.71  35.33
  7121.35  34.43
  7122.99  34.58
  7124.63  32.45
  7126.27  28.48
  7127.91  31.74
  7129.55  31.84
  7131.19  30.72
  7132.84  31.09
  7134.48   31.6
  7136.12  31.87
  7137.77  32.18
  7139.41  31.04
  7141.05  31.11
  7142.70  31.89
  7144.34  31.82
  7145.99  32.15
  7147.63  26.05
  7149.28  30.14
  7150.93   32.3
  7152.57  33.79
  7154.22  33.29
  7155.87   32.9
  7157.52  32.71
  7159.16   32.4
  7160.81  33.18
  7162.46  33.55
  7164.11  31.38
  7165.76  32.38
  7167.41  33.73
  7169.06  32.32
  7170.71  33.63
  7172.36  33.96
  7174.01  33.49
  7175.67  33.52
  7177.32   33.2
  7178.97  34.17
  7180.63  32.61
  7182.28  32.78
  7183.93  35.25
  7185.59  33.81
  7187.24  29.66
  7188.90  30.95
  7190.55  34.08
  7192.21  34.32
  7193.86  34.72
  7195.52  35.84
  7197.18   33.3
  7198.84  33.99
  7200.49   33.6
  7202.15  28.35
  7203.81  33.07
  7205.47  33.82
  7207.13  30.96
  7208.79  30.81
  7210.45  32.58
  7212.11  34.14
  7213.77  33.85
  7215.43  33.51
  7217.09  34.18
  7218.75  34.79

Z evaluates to 33.8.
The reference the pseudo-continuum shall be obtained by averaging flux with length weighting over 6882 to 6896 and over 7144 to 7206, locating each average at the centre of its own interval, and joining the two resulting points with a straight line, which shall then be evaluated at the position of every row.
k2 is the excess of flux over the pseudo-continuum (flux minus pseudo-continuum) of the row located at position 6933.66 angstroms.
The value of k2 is 2.4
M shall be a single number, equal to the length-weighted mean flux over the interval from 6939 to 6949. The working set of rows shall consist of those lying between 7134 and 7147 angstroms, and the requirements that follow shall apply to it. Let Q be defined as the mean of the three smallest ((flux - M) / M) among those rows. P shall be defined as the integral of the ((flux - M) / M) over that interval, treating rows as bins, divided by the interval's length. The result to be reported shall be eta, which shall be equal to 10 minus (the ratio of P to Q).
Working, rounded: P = -0.078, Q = -0.09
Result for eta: 9.12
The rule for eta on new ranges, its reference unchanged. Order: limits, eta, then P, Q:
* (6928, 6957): 9.63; -0.019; -0.05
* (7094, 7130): 9.75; -0.026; -0.11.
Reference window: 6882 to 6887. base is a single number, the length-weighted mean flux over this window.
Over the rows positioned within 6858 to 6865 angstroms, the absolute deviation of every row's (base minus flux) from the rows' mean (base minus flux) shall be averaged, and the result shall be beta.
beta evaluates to 1.0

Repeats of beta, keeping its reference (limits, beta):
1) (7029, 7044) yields 1.4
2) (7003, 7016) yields 0.6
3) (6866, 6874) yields 0.9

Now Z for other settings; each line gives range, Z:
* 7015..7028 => 34.6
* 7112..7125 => 34.2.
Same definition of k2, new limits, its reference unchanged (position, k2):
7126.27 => -3.8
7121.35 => 2.3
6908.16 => 2.3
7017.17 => 3.4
